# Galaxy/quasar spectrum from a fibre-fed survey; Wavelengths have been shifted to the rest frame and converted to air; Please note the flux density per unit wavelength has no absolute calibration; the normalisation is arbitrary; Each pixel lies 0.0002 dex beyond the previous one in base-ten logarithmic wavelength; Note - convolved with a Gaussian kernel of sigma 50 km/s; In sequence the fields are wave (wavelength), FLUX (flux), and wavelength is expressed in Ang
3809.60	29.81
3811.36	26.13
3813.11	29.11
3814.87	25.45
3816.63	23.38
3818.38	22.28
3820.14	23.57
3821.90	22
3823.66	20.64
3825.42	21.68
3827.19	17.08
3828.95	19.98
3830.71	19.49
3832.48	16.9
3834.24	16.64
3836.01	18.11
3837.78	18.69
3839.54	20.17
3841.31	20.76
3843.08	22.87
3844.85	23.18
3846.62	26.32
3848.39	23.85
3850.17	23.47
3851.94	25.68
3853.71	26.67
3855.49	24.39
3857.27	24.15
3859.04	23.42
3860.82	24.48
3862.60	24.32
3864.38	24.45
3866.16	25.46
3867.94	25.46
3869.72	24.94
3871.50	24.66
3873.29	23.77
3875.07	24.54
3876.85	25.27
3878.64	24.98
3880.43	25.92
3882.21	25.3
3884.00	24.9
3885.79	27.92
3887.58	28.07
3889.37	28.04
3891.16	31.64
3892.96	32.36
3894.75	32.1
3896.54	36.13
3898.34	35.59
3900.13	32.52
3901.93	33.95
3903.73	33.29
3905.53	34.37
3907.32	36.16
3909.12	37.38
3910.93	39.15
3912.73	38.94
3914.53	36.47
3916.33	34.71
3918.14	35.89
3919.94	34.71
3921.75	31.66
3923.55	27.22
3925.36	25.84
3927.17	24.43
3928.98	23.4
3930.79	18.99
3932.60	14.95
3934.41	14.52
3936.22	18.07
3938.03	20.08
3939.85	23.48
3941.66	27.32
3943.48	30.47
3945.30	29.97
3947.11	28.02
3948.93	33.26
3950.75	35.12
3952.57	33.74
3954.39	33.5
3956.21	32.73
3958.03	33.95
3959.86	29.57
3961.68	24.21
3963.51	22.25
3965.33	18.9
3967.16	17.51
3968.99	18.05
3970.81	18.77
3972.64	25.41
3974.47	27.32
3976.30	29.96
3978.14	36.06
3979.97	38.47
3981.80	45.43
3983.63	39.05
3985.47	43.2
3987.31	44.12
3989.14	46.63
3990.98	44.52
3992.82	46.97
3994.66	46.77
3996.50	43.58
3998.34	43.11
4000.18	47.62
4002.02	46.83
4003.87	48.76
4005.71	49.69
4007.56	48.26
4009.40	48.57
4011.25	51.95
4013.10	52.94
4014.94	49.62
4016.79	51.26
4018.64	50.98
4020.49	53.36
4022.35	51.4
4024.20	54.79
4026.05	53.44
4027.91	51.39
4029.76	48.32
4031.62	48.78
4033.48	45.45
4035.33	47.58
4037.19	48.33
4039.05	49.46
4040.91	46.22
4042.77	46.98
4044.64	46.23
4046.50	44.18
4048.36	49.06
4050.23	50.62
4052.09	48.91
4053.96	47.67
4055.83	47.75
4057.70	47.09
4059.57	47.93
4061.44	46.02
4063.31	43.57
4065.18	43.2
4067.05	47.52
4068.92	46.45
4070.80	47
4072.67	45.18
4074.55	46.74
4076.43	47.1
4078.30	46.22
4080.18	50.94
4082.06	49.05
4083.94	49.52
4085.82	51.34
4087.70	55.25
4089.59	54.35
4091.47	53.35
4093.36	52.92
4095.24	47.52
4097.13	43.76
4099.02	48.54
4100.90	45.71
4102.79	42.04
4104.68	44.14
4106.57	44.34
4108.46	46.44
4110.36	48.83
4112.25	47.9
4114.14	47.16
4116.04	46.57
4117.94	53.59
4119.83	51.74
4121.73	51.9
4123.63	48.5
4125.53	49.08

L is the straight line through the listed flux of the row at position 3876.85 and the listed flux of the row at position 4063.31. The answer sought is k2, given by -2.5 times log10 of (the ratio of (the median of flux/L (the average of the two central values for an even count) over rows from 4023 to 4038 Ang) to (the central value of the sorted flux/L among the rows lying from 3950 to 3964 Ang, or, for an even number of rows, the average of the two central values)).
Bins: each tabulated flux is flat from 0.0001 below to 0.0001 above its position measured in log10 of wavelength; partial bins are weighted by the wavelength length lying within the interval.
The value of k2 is -0.20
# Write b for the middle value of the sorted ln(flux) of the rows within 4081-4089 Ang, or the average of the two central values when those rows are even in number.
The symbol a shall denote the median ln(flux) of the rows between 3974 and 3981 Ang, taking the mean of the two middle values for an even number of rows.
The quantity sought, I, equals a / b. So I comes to 0.89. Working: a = 3.49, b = 3.92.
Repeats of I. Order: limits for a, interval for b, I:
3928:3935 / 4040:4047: 0.74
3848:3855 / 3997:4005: 0.83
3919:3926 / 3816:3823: 1.08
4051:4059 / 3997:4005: 1.00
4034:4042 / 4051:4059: 1.00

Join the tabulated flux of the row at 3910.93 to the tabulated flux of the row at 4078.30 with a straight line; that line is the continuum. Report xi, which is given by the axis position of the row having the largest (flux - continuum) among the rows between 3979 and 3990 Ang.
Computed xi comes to 3989.14 Ang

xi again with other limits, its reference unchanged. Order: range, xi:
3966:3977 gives 3976.30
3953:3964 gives 3958.03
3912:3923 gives 3912.73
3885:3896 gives 3892.96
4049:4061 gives 4050.23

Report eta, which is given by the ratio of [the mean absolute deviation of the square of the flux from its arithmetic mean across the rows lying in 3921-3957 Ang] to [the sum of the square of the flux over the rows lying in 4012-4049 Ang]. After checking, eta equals 0.0055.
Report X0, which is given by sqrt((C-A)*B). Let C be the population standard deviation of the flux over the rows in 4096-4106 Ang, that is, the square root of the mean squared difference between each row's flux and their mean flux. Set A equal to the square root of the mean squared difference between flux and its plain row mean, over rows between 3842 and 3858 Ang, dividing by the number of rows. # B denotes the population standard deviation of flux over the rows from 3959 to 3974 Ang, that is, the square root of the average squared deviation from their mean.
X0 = 1.9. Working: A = 1.3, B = 4.0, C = 2.19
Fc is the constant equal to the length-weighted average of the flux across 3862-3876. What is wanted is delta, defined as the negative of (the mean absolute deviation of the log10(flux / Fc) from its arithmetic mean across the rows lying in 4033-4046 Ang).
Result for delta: -0.010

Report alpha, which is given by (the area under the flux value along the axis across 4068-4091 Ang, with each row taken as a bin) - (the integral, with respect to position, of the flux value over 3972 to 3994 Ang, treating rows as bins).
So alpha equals 269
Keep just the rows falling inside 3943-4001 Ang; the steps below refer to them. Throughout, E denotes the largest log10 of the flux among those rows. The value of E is 1.68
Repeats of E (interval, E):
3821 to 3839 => 1.34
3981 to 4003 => 1.68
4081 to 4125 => 1.74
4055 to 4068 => 1.68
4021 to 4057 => 1.74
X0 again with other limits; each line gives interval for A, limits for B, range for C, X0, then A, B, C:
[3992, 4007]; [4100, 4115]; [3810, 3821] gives 0.5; 2.1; 2.1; 2.25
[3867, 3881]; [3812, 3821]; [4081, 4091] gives 2.1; 0.6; 2.4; 2.50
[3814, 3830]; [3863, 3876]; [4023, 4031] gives 0.3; 2.3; 0.6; 2.44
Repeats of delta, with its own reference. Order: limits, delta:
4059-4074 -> -0.013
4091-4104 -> -0.030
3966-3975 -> -0.078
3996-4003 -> -0.019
